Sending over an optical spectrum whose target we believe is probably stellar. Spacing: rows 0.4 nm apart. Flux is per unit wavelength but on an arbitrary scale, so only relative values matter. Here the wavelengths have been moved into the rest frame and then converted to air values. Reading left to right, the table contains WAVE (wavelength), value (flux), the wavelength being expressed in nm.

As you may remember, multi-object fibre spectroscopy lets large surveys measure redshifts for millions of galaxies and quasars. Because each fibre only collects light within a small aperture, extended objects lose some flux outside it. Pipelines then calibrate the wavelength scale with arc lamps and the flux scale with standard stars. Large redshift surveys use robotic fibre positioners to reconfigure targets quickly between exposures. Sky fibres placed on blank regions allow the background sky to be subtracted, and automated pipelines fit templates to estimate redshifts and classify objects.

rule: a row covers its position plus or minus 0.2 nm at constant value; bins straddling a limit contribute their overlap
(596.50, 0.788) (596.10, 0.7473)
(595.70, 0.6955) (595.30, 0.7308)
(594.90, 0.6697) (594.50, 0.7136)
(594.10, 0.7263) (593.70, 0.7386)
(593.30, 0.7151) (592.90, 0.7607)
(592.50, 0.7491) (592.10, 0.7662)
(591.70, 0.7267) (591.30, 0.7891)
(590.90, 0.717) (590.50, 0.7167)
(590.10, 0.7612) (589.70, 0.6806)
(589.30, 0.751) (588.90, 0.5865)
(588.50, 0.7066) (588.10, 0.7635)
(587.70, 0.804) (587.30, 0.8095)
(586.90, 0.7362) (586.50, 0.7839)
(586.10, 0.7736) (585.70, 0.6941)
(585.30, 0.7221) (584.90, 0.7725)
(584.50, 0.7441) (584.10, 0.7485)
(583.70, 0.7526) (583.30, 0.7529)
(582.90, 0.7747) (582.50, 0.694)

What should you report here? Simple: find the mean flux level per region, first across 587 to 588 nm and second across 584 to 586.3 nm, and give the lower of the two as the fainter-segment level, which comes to 0.74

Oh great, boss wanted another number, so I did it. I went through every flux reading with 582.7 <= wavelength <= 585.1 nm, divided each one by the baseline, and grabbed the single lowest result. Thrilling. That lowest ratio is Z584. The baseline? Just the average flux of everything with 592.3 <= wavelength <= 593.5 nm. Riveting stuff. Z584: 1.00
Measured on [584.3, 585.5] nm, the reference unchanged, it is 0.97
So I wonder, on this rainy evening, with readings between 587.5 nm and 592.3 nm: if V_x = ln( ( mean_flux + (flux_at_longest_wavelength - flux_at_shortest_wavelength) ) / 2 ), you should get -1.06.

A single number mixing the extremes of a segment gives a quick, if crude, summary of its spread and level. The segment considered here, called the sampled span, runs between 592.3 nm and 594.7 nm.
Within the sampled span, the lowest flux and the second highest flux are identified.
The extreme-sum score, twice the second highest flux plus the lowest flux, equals 2.21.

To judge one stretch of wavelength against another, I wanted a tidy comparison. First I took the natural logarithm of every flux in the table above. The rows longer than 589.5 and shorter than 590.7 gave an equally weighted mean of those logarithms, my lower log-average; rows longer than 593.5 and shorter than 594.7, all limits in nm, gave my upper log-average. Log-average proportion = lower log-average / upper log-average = 1.03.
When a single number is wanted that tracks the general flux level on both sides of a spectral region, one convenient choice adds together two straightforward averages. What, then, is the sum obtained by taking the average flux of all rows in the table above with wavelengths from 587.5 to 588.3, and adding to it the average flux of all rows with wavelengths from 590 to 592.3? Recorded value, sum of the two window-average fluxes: 1.53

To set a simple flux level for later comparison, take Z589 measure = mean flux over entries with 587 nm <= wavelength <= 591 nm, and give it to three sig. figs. 0.730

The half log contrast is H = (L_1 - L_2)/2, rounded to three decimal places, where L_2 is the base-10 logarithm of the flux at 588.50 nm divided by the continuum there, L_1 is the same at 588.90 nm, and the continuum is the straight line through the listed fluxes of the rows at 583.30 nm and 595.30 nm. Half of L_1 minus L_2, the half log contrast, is -0.040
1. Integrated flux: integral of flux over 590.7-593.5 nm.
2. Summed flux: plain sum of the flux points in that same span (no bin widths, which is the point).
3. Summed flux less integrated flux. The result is 3.13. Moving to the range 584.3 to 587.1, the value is 3.14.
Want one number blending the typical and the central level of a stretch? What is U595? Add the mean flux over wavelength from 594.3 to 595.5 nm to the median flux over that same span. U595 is 1.42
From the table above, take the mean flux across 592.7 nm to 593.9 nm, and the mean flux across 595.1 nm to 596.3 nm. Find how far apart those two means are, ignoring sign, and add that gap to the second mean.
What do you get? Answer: 0.74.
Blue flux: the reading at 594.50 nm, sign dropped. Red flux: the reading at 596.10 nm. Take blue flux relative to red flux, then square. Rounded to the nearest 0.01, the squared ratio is 0.91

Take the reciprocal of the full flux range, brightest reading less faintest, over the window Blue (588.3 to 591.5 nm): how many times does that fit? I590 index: 4.9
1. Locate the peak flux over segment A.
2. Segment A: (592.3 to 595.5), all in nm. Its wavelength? 592.90 nm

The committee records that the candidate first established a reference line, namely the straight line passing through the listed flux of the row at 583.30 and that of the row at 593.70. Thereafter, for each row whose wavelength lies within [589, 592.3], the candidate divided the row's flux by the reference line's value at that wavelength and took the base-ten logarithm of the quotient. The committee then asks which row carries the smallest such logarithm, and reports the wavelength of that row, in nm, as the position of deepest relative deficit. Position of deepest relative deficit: 589.70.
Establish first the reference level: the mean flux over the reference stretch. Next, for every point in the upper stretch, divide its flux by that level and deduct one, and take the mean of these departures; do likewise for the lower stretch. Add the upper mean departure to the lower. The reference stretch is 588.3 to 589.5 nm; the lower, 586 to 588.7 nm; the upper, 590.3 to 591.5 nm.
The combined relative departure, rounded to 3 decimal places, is 0.215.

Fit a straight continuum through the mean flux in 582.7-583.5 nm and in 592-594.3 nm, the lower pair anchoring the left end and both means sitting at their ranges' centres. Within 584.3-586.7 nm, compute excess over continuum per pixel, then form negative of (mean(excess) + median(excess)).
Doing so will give 0.012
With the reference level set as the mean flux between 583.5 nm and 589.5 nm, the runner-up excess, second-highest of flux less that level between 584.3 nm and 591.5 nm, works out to 0.061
